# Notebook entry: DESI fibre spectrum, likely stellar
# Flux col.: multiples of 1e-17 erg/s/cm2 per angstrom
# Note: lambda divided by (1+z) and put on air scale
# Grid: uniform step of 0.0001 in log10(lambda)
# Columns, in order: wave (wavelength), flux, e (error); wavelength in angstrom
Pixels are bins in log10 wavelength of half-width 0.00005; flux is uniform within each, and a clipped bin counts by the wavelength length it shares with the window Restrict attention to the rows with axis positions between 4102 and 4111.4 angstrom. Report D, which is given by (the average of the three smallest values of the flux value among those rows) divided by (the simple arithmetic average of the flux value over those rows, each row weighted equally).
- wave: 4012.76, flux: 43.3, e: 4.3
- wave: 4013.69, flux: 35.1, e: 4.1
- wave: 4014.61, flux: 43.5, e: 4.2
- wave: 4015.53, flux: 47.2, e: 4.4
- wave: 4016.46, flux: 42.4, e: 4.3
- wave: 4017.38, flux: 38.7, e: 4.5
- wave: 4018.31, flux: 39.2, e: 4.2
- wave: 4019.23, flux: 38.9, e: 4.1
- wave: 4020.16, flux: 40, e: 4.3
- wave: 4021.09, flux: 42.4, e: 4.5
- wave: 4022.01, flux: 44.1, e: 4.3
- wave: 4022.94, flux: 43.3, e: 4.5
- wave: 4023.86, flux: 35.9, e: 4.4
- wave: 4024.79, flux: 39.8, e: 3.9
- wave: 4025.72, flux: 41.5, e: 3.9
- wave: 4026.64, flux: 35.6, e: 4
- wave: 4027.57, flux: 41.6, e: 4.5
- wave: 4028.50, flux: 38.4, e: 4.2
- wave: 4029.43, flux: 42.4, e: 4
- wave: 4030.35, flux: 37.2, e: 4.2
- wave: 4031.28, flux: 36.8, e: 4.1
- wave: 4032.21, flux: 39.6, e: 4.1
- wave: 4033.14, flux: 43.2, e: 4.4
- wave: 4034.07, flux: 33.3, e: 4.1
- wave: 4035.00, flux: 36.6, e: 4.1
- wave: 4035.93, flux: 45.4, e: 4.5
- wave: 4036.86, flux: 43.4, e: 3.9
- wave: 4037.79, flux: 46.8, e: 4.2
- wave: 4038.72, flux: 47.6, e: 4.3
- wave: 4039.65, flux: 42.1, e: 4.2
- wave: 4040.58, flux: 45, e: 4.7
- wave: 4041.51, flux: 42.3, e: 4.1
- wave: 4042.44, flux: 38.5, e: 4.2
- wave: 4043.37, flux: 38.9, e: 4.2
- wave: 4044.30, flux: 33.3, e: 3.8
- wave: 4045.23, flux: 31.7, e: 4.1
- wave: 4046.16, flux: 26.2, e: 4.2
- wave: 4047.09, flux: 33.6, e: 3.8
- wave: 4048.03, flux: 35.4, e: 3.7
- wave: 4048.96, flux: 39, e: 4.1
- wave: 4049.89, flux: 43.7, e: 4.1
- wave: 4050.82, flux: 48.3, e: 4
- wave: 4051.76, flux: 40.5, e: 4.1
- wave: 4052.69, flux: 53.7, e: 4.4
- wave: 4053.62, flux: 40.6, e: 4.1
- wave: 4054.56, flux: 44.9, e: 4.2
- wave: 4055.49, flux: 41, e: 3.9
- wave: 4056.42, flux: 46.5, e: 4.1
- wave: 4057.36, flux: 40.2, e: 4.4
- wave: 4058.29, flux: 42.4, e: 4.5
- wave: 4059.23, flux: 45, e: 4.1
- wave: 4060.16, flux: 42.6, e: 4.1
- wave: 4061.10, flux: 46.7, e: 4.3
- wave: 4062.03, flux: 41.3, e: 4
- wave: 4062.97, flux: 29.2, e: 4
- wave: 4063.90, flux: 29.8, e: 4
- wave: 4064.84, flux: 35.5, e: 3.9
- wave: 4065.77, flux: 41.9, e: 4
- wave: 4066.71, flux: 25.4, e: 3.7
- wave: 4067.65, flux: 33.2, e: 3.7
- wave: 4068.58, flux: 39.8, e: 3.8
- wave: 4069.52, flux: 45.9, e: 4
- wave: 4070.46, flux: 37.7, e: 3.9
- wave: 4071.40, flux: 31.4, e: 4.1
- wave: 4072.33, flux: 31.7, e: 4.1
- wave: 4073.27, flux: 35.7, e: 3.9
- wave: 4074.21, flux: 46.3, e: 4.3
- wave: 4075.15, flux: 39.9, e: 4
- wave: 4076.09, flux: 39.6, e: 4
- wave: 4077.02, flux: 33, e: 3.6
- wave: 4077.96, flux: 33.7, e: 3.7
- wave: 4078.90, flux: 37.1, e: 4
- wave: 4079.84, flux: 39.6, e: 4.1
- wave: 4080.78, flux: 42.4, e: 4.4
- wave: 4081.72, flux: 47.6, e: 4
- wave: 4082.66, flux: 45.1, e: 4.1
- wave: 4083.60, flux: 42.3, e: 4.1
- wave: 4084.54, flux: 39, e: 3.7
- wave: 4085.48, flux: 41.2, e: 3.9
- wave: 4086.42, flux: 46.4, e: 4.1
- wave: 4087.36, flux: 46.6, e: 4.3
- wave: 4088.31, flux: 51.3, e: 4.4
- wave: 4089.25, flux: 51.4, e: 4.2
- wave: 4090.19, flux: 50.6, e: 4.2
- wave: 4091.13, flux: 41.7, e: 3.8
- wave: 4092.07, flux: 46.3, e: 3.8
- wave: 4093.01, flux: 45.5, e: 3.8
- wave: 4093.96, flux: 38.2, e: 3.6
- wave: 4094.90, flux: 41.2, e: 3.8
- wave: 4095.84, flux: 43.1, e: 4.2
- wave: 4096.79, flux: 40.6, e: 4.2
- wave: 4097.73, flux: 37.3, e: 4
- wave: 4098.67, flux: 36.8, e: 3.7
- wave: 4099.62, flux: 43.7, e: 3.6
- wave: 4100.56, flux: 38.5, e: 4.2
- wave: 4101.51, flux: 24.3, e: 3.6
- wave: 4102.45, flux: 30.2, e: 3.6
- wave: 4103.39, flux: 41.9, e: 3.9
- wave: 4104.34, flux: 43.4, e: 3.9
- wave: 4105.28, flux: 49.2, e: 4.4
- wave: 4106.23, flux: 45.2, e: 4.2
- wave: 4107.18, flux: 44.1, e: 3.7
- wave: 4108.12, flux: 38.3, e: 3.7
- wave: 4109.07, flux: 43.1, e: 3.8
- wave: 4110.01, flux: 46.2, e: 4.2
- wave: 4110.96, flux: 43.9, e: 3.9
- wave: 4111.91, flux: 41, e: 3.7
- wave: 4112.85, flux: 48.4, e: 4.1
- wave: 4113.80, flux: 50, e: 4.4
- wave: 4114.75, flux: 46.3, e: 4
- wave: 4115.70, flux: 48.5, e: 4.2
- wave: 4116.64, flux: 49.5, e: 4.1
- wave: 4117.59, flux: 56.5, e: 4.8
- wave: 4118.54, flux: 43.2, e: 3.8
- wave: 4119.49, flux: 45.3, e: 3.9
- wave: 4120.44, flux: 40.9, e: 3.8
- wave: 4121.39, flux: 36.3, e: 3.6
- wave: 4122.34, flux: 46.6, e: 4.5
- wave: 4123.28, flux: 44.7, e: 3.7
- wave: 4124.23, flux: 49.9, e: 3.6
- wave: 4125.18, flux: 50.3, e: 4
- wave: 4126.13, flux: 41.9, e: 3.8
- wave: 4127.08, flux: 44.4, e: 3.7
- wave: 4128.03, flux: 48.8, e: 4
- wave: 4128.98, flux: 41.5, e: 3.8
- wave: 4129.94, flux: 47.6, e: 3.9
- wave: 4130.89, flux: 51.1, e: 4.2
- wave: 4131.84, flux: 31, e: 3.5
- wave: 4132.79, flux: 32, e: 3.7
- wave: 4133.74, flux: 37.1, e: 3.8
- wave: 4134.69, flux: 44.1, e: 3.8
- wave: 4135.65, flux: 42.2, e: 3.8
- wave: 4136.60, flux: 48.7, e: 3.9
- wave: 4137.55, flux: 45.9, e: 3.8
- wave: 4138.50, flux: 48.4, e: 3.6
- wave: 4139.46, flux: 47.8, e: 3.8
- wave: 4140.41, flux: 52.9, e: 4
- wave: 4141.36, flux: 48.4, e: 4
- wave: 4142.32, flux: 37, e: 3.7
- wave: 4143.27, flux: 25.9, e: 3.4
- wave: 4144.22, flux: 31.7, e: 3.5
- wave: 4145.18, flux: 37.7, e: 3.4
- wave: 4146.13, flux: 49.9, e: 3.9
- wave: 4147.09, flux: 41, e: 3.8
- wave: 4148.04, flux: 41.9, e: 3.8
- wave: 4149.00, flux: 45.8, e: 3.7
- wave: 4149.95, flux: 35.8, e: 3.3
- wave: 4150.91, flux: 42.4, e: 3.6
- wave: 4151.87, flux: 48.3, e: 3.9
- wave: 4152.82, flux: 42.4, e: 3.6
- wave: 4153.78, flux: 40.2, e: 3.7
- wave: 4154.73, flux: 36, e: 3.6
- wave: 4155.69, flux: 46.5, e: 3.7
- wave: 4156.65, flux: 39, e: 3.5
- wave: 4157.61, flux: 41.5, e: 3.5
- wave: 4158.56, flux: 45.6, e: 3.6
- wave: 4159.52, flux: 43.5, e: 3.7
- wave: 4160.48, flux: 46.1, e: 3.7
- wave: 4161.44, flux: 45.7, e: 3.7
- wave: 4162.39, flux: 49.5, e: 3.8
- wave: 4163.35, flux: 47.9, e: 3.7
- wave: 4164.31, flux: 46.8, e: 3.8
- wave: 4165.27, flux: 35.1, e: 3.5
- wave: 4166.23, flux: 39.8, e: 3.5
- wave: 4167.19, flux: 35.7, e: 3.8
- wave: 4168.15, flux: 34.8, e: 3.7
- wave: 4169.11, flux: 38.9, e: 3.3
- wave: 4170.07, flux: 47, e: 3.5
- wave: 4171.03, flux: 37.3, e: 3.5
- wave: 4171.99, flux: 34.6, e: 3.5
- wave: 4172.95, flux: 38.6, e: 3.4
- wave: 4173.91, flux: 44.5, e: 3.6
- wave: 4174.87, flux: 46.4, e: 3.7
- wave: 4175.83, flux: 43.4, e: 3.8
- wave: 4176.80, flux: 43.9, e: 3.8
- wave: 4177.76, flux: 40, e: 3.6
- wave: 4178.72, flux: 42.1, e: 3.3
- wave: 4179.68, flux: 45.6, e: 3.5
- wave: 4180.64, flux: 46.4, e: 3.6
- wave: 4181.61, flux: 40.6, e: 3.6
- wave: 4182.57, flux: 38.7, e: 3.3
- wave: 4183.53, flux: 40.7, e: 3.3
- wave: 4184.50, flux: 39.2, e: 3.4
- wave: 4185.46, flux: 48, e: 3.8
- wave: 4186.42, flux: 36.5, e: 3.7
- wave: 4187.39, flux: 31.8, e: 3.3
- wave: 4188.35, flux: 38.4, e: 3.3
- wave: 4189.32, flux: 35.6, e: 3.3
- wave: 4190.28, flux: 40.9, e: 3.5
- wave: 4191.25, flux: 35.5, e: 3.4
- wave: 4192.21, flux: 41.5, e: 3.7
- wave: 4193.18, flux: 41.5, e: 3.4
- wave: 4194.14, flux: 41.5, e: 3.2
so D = 0.86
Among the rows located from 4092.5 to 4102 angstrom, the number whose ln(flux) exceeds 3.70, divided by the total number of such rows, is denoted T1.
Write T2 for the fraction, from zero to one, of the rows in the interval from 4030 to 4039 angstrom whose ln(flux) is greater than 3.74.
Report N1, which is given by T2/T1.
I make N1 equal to 1.0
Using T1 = 0.50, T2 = 0.50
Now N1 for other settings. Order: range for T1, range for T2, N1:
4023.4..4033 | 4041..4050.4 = 0.7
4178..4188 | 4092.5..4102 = 0.5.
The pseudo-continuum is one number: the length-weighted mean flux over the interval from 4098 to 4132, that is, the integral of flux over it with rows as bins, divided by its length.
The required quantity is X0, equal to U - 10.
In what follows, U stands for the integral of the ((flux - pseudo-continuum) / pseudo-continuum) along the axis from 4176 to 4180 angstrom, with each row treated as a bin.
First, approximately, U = -0.09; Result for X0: -10.1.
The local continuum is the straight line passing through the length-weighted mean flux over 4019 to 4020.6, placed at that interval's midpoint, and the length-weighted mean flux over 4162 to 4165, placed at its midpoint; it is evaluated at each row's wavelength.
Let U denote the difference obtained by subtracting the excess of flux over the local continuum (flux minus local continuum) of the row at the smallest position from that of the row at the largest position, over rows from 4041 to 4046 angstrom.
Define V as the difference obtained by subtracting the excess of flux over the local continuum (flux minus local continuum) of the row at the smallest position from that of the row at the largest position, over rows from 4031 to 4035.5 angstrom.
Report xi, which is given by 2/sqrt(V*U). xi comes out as 1.0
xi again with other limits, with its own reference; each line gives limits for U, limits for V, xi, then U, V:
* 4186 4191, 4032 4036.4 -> 0.4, 4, 6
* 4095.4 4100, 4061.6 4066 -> 5.0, 0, 0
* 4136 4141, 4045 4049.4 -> 0.4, 4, 7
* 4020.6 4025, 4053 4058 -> 1.5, -3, -1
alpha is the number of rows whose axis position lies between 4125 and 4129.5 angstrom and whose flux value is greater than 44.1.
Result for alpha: 3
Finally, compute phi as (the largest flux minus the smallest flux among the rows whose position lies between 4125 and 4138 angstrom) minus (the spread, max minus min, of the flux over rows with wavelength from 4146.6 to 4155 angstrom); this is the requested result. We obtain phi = 8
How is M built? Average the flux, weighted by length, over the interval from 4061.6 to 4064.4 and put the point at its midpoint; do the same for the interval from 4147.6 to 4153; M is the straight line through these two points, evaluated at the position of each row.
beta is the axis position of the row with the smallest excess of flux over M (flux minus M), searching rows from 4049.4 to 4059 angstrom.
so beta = 4057.36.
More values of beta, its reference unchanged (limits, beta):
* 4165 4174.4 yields 4171.99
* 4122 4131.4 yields 4128.98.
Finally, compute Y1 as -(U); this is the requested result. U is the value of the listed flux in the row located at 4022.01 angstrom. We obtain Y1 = -44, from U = 44.1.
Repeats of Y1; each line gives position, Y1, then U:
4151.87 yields -48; 48.3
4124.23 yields -50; 49.9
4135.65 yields -42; 42.2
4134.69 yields -44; 44.1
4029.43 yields -42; 42.4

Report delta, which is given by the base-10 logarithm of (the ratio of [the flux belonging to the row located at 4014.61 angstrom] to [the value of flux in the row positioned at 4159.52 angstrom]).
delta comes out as 0.00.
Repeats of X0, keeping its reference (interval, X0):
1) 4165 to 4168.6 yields -10.6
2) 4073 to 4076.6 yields -10.3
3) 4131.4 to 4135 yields -10.7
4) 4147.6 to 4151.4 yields -10.2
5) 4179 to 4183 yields -10.1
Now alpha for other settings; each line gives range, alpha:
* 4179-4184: 2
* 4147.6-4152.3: 2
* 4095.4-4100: 0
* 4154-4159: 2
